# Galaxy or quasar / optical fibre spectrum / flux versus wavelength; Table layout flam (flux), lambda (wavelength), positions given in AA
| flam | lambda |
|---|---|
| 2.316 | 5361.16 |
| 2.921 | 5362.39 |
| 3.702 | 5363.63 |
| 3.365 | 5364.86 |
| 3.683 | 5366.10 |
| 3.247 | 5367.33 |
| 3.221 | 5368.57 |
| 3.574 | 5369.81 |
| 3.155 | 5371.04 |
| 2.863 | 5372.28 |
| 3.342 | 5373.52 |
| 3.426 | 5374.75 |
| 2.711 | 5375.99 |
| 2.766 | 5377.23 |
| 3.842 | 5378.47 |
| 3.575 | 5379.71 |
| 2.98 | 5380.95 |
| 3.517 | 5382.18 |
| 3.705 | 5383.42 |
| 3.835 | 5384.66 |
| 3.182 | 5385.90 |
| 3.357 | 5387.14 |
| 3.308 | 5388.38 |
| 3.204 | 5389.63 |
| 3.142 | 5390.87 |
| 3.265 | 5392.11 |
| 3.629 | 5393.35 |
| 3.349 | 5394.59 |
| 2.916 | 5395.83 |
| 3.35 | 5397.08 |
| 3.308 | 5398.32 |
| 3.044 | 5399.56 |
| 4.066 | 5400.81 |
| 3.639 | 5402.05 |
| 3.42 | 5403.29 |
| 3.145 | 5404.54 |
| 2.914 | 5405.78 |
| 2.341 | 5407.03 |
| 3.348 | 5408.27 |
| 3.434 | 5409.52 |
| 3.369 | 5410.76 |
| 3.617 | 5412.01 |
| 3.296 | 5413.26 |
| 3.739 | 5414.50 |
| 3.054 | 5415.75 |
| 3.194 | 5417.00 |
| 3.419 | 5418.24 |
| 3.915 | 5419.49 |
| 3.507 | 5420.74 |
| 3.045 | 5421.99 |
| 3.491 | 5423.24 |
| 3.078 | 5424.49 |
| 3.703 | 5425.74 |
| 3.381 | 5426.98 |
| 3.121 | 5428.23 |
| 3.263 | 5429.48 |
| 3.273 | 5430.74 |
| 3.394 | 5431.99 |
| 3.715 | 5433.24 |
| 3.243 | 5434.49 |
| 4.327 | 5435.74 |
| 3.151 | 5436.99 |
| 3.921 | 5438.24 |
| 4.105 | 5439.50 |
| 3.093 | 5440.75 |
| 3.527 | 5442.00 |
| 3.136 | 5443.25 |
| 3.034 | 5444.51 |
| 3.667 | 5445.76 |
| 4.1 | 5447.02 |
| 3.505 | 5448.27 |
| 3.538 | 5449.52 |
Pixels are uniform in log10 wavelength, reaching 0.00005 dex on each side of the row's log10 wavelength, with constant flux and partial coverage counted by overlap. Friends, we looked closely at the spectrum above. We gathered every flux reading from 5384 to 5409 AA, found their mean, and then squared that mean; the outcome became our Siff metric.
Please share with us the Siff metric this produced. 10.8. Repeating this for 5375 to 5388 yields 11.2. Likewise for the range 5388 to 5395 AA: 11.0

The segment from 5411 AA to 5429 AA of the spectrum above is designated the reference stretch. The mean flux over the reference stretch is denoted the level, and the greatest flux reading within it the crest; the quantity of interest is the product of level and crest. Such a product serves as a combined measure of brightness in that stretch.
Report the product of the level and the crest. 13.3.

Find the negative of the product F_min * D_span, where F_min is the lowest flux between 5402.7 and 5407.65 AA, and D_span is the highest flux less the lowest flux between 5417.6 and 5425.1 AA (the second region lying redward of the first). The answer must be -2.0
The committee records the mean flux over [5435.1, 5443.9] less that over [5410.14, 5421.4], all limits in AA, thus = 0.15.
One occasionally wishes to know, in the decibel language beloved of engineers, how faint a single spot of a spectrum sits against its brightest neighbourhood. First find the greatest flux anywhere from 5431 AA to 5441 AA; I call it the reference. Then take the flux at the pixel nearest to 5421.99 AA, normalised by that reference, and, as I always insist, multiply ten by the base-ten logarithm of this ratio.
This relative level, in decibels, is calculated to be -1.5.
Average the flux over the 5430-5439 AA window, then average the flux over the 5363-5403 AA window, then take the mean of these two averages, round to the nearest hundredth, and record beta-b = 3.46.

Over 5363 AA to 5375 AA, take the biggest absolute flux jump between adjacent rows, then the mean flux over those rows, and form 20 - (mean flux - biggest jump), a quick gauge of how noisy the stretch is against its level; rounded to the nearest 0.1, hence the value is 17.1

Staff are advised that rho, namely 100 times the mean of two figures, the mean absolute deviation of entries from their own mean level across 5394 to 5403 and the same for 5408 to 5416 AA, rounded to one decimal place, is 21.5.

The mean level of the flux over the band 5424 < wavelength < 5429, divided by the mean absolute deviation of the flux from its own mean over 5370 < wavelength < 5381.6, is 10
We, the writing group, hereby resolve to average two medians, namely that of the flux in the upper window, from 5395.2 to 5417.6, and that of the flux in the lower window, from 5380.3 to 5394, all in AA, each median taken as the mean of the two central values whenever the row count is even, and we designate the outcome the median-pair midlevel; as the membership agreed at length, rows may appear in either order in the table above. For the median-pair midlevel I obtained 3.32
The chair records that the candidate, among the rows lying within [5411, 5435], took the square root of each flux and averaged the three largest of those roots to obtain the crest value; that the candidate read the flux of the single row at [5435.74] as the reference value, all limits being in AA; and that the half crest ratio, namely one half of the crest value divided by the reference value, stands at 0.22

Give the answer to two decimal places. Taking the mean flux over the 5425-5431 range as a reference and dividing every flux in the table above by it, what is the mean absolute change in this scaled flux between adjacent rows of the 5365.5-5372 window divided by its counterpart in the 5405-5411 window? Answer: 0.71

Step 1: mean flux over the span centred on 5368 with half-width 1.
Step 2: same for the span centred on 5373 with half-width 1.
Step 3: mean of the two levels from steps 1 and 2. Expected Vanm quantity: 3.17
